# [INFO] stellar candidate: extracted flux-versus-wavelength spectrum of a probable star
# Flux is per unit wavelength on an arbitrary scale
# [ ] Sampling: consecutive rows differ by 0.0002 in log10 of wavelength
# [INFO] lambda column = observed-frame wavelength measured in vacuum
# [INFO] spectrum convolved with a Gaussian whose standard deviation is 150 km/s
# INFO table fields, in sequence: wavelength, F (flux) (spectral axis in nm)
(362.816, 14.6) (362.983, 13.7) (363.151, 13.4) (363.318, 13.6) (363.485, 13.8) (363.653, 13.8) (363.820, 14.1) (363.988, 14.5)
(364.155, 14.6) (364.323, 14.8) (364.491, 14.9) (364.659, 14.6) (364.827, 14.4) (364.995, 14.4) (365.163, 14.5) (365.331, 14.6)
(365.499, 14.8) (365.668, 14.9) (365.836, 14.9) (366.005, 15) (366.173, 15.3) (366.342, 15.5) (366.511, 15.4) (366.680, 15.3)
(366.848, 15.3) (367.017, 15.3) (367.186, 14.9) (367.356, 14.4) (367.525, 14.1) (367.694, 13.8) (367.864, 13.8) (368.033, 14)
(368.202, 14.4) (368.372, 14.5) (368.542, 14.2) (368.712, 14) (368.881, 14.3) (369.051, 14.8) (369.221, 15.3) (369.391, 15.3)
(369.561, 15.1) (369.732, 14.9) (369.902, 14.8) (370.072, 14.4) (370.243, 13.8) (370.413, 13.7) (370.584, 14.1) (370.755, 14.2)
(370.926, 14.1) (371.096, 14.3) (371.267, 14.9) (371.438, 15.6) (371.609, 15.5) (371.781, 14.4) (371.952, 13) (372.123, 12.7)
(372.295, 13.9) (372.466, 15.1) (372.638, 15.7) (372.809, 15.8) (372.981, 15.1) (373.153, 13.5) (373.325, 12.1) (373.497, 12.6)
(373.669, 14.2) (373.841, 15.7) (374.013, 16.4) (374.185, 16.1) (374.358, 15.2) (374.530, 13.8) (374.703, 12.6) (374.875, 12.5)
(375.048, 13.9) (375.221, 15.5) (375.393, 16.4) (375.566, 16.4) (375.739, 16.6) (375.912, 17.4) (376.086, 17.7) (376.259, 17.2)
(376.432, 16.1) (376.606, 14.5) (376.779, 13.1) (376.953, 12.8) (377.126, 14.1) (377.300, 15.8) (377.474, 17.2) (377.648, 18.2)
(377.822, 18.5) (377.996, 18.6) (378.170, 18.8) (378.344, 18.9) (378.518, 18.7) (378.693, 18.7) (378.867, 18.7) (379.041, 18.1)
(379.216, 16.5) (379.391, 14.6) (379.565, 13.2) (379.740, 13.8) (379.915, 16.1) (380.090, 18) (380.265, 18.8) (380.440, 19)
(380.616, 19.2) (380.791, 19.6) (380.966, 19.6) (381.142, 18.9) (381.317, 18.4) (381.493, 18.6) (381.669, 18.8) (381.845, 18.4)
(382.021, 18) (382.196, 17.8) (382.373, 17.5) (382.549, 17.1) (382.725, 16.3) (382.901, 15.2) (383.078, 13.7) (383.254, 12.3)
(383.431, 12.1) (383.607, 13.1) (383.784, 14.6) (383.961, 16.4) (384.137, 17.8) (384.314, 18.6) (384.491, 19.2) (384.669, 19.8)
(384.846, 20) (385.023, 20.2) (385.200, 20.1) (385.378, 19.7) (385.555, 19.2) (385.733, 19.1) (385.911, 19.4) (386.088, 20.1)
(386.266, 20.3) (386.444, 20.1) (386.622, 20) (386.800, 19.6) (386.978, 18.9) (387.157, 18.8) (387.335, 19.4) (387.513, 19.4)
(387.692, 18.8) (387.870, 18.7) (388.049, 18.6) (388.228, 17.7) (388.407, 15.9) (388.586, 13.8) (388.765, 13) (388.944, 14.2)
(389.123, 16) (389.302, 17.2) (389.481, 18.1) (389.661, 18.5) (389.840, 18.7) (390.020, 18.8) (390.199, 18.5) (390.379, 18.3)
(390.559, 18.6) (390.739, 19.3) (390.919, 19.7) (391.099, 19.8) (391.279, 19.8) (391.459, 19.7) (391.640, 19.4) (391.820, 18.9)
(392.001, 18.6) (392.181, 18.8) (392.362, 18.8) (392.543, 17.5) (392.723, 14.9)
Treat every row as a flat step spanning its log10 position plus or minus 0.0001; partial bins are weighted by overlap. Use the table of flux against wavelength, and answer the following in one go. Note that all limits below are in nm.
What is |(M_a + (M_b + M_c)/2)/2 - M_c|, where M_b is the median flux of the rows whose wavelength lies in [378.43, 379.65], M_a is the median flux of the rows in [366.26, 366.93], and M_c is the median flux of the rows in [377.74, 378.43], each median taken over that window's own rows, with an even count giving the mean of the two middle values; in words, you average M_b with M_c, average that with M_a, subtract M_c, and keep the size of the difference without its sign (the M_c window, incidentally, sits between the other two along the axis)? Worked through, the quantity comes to 1.8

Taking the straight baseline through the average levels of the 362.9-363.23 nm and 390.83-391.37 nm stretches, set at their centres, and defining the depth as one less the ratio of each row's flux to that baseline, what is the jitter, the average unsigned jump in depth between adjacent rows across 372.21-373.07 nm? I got 0.040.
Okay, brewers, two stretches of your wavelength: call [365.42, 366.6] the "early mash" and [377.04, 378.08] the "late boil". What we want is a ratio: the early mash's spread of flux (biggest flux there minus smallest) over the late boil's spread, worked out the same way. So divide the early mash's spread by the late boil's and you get 0.2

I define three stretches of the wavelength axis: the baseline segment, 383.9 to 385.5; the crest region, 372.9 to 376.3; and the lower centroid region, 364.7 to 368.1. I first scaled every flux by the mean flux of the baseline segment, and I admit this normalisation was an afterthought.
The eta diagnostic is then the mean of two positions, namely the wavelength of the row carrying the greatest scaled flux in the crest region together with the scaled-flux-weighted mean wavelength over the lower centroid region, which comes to 371.25 nm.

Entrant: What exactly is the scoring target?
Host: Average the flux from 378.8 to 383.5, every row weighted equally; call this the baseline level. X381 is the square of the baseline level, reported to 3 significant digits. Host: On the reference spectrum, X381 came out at 288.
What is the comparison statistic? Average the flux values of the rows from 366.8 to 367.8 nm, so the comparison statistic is 14.6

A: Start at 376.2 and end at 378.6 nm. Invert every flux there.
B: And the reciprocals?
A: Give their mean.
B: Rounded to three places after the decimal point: 0.061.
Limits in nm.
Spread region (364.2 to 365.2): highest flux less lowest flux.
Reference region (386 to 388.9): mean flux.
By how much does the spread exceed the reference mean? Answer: -18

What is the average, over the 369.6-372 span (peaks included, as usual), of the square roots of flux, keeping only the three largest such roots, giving 3.9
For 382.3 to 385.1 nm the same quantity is 4.5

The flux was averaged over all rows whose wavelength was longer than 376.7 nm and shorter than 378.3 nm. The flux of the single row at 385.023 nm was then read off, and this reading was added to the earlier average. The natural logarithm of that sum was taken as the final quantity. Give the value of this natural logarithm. 3.60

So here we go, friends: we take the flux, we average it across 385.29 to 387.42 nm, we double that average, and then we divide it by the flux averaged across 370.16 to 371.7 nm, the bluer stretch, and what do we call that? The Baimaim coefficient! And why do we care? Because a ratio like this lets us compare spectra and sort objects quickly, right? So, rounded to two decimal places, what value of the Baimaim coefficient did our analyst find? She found 2.70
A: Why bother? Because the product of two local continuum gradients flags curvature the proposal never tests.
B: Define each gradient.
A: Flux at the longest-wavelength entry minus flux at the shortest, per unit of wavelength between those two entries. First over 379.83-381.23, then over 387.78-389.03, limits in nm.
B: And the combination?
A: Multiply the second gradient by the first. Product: -10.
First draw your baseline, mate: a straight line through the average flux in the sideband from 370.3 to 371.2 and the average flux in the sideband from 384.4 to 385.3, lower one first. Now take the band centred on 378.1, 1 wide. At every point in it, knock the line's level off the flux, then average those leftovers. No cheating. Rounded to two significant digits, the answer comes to 1.5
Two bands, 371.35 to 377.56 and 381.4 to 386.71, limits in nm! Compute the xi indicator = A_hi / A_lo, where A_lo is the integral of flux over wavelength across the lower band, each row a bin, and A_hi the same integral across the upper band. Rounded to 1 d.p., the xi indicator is 1.0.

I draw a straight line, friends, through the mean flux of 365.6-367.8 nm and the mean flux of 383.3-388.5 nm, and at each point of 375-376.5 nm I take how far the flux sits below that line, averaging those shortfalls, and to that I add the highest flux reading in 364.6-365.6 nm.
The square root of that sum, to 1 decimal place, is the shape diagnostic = 3.9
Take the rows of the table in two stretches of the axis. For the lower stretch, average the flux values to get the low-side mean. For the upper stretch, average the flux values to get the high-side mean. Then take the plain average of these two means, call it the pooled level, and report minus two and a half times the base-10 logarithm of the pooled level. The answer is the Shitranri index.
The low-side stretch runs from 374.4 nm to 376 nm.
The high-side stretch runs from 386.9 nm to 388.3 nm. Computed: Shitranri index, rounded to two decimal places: -3.07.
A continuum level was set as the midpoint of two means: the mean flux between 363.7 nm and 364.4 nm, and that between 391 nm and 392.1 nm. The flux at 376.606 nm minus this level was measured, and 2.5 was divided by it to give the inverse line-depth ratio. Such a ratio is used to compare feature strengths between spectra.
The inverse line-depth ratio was -1.0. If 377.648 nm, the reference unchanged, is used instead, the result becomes 2.0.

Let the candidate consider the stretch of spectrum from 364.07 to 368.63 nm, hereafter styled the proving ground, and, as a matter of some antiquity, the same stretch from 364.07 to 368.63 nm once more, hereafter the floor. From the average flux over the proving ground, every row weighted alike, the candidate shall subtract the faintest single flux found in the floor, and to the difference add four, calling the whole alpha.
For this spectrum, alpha 4.9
